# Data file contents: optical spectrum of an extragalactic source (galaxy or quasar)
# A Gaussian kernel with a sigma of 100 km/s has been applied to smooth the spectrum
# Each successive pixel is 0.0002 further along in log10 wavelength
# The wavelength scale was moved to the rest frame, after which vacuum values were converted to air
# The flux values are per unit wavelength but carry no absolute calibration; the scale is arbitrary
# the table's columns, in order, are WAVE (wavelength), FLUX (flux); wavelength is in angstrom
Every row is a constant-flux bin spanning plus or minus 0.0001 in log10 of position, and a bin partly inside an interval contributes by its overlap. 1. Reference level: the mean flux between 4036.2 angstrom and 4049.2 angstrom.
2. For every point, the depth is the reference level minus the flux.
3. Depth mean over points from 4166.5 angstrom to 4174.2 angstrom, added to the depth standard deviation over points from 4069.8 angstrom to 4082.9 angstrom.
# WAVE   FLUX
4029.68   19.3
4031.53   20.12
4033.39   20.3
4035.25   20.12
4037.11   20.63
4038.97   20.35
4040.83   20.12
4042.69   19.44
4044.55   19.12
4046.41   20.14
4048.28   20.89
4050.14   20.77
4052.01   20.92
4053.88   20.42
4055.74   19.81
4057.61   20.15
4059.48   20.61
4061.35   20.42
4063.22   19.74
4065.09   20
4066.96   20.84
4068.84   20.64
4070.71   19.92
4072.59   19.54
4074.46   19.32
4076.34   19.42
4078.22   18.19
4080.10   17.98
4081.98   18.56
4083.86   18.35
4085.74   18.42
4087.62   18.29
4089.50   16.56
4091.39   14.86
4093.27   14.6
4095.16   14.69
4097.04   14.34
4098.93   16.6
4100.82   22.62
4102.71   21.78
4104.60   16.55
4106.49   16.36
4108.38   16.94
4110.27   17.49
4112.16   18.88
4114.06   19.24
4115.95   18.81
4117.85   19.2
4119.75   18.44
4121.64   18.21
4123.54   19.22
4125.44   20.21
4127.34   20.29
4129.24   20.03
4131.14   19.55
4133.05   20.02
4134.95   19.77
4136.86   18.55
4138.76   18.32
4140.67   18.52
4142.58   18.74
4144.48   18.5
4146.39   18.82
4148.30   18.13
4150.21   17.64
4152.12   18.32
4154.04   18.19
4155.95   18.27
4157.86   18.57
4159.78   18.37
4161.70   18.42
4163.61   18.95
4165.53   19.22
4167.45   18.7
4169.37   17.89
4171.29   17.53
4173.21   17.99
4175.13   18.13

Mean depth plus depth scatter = 2.8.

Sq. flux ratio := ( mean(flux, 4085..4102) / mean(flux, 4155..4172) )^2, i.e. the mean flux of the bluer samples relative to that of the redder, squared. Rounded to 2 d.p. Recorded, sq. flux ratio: 0.83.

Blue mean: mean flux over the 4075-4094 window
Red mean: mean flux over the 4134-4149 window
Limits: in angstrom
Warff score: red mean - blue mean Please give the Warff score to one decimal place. 1.1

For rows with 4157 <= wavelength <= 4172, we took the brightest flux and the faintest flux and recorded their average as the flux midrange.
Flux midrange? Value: 18.4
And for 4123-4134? 19.8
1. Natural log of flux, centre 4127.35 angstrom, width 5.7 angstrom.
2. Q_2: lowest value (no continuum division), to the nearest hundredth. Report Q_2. 3.00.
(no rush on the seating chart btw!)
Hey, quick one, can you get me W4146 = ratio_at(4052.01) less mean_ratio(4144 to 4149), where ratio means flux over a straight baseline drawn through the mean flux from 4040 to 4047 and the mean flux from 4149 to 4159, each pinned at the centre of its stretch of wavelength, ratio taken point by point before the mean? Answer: 0.058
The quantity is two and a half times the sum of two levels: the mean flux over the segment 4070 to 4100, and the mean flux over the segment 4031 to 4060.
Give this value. 94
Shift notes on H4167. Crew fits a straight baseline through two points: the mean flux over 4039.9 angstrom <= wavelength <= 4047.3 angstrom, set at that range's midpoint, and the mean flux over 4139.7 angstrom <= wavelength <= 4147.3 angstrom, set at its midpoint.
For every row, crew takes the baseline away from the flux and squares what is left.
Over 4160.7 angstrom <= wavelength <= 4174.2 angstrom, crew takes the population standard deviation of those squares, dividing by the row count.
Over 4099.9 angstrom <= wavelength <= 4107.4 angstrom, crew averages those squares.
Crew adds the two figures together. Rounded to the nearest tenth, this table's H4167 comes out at 8.5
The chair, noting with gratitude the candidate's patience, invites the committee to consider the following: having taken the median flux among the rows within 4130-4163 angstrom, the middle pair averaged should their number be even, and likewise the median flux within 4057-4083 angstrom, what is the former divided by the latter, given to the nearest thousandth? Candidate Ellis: 0.933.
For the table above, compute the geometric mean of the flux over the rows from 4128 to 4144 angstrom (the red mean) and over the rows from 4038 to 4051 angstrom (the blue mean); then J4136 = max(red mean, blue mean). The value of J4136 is 20.1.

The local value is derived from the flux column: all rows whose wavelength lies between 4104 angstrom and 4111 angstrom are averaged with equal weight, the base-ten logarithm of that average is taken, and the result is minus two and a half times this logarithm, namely -3.07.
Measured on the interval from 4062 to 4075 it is -3.25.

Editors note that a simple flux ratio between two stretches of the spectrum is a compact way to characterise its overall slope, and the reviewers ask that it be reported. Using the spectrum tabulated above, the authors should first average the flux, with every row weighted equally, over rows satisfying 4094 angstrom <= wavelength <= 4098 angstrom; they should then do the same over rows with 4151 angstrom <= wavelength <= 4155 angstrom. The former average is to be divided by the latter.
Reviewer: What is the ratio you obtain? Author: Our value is 0.80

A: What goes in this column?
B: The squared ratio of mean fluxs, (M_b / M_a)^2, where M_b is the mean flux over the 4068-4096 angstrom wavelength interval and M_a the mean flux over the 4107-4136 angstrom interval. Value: 0.89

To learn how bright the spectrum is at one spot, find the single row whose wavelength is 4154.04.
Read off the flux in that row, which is 18.19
